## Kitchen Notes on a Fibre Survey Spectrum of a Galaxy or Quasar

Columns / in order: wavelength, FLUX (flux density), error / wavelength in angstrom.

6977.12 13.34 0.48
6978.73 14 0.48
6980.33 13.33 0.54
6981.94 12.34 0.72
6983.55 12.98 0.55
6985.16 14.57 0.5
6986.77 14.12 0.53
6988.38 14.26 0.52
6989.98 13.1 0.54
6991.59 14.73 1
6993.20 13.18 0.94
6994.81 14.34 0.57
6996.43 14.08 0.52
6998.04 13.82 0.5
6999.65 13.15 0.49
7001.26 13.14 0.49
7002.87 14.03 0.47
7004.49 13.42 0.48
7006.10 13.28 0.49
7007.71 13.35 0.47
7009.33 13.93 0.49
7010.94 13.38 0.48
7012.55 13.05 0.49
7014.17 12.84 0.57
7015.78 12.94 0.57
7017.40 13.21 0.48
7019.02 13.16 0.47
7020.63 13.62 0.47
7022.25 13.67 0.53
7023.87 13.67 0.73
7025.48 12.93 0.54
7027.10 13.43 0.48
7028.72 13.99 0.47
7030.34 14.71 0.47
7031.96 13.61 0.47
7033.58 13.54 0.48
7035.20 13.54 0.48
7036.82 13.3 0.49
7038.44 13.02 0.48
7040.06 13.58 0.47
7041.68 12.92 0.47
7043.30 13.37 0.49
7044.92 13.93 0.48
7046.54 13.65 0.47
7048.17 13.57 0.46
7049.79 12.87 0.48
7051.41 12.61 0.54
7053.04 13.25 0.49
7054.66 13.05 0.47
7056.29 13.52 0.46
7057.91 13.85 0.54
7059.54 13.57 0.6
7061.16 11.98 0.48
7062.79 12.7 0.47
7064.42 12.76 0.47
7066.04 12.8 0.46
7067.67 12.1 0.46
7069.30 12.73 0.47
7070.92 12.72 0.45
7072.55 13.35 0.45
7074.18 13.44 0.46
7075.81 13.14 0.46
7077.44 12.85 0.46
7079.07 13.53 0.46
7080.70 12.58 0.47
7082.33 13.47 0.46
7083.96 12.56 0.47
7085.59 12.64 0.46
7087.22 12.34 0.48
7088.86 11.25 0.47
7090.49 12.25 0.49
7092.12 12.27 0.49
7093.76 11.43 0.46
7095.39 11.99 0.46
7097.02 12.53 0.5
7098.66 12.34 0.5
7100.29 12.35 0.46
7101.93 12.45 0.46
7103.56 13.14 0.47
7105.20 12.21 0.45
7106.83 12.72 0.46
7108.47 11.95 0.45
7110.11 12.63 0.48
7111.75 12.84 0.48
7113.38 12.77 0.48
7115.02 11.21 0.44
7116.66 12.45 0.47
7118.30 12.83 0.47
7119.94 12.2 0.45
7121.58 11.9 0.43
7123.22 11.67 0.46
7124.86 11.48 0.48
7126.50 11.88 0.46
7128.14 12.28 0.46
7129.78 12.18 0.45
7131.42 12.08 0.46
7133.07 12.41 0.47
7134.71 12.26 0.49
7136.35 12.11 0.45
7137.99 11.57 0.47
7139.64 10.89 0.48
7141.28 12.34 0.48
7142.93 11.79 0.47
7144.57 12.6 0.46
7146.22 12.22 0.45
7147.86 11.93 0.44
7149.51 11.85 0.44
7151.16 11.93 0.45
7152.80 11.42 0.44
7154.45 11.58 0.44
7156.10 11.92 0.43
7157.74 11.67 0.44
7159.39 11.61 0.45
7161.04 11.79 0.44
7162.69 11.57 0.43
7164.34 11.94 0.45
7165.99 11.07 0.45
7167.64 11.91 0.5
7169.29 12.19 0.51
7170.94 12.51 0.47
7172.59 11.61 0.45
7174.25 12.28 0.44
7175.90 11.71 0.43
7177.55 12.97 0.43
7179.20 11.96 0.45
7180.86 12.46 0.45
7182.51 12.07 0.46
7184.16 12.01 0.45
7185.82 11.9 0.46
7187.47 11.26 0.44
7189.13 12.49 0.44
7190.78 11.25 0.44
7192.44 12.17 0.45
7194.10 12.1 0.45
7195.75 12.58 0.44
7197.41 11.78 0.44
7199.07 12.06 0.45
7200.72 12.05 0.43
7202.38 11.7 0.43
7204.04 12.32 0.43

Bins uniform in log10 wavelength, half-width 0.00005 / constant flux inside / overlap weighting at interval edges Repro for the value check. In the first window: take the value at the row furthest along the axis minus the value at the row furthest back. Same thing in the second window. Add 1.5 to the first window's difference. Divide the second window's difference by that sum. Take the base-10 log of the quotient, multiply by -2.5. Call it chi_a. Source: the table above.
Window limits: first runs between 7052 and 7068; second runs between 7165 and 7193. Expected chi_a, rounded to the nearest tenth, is -1.2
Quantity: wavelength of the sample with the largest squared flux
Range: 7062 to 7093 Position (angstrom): 7079.07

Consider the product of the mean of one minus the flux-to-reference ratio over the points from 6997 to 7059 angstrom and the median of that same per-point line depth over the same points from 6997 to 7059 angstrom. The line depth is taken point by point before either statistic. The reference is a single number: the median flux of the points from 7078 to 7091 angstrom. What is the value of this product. 0.0045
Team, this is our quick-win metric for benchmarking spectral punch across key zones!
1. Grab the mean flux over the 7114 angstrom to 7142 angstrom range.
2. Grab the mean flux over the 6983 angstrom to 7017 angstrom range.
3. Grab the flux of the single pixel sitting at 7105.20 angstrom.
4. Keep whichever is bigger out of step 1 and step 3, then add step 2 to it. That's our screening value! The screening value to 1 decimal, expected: 25.8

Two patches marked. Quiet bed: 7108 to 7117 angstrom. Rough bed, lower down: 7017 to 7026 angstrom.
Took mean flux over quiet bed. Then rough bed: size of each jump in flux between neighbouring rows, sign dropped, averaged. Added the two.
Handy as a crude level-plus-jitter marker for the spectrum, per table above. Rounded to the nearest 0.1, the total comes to 12.6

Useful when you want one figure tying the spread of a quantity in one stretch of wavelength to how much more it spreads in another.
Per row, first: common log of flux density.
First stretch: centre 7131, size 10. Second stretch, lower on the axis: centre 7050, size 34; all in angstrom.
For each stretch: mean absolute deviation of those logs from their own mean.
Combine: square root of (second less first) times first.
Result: 0.0063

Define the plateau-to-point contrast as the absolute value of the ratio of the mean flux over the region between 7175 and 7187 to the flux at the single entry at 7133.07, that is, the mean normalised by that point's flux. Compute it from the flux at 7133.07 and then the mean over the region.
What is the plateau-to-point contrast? 0.98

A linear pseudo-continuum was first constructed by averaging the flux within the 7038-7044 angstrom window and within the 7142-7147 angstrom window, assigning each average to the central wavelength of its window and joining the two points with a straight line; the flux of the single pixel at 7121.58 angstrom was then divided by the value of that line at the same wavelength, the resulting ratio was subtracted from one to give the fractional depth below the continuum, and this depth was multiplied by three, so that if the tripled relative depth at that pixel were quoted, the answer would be 0.13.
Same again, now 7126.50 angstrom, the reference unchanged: 0.12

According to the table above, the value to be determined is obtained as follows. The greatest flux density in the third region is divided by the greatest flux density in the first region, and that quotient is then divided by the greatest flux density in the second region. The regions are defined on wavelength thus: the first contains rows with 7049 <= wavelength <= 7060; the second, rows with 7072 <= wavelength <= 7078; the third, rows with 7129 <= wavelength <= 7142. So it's 0.067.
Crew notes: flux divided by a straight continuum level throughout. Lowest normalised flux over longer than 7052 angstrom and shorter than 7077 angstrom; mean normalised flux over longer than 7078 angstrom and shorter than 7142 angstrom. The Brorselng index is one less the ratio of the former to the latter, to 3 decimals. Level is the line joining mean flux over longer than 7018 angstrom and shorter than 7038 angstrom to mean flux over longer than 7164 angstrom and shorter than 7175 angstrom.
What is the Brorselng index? 0.065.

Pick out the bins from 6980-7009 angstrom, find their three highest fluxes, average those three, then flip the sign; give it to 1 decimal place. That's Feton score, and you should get -14.5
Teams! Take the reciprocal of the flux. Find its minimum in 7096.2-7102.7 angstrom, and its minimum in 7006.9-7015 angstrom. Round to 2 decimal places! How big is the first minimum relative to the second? 1.11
